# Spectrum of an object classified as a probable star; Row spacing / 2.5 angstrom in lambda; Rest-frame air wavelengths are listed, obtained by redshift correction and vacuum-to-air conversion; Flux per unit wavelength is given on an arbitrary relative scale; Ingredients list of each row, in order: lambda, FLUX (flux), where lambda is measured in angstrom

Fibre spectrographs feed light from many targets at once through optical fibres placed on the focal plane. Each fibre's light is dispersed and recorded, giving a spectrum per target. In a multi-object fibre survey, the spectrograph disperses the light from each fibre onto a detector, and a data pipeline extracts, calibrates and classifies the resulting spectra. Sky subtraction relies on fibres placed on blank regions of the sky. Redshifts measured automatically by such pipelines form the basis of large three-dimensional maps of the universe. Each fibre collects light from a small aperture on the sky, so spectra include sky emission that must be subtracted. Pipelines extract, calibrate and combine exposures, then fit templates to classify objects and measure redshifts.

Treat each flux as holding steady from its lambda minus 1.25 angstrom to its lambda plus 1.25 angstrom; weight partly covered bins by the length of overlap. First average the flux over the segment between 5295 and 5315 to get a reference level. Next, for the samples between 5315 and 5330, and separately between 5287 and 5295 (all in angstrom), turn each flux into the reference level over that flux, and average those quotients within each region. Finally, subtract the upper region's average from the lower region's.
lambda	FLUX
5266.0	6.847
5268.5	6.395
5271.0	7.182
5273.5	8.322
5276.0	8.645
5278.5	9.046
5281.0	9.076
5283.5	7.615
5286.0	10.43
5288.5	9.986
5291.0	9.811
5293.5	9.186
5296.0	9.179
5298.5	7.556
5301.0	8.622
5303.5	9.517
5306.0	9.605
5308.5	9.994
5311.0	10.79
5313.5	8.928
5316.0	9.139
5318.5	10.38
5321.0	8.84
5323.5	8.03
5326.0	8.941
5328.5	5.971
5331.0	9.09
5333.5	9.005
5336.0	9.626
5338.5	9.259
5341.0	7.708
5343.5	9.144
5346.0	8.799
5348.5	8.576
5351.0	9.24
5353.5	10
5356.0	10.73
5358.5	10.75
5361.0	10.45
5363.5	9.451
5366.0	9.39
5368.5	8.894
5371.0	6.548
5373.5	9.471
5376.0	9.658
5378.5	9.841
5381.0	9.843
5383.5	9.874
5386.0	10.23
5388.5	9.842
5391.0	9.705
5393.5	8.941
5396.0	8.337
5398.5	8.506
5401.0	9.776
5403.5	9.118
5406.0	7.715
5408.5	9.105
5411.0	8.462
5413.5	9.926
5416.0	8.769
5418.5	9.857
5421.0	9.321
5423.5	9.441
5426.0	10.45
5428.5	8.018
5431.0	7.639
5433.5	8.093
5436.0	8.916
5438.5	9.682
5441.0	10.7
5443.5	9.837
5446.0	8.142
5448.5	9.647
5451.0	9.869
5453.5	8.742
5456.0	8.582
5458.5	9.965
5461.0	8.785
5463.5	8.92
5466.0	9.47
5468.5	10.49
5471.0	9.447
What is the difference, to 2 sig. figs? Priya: -0.16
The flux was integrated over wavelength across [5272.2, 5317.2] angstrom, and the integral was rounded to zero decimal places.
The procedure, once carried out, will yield 414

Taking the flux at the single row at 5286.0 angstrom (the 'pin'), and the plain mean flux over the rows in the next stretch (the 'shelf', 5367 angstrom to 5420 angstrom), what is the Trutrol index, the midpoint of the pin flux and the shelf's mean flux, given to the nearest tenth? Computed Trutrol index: 9.8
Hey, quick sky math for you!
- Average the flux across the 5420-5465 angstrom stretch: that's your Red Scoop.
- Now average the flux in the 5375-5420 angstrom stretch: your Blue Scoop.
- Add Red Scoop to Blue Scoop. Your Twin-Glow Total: 18.5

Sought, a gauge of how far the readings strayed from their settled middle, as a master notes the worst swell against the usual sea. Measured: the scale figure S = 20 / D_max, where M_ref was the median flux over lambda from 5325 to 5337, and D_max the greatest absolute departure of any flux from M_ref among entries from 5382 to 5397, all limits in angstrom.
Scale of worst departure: 16.3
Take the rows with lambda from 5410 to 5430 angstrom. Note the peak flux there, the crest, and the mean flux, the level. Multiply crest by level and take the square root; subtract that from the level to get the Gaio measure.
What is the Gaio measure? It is -0.57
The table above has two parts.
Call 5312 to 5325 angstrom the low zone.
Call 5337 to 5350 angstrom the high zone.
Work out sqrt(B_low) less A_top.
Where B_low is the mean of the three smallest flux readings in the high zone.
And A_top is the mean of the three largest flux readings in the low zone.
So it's -6.6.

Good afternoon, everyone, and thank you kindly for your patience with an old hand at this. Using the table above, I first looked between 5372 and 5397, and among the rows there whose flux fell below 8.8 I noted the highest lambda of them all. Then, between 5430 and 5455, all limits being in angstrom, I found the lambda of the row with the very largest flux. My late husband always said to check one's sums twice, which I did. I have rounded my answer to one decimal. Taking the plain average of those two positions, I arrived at 5418.5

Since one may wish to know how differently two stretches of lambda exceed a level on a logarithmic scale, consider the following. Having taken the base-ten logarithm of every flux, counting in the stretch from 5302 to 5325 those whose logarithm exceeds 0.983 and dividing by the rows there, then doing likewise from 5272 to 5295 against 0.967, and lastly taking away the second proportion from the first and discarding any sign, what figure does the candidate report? 0.0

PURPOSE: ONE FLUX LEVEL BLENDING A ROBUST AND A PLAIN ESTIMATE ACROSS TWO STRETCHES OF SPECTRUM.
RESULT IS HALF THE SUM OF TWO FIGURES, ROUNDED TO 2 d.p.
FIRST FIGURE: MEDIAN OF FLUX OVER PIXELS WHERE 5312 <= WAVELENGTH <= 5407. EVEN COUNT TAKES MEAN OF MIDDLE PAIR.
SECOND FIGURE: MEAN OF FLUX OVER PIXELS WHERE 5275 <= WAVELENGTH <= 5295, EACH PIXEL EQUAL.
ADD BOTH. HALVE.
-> 9.21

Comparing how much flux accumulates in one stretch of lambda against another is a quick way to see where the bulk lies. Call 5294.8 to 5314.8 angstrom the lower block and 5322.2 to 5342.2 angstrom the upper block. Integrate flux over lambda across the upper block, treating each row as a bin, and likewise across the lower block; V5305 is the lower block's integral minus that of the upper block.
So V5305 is 16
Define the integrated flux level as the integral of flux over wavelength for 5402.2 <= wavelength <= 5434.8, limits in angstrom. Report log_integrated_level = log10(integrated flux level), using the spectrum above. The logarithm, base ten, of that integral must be 2.46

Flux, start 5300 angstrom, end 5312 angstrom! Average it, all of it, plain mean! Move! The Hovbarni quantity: 9.7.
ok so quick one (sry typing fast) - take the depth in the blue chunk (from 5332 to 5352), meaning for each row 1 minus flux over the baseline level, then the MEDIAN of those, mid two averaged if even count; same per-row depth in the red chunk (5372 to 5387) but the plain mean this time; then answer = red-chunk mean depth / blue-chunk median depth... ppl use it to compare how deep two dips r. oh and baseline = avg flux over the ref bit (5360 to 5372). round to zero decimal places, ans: 7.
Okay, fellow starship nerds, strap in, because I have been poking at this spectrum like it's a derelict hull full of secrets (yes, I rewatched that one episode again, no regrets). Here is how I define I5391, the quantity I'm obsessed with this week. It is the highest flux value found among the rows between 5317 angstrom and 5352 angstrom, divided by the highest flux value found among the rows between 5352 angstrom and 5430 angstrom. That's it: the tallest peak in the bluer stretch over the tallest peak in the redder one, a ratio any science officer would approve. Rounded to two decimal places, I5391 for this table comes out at 0.97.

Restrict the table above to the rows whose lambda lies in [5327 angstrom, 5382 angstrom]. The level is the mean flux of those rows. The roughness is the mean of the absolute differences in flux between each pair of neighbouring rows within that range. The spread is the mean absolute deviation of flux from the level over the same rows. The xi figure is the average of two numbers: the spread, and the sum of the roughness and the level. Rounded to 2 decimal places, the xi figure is 5.39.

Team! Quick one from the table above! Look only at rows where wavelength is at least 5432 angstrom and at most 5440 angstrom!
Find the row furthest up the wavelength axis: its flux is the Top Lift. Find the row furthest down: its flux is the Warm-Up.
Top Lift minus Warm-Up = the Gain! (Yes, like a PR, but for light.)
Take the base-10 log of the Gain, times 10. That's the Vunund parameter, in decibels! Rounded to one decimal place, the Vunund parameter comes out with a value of 2.0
